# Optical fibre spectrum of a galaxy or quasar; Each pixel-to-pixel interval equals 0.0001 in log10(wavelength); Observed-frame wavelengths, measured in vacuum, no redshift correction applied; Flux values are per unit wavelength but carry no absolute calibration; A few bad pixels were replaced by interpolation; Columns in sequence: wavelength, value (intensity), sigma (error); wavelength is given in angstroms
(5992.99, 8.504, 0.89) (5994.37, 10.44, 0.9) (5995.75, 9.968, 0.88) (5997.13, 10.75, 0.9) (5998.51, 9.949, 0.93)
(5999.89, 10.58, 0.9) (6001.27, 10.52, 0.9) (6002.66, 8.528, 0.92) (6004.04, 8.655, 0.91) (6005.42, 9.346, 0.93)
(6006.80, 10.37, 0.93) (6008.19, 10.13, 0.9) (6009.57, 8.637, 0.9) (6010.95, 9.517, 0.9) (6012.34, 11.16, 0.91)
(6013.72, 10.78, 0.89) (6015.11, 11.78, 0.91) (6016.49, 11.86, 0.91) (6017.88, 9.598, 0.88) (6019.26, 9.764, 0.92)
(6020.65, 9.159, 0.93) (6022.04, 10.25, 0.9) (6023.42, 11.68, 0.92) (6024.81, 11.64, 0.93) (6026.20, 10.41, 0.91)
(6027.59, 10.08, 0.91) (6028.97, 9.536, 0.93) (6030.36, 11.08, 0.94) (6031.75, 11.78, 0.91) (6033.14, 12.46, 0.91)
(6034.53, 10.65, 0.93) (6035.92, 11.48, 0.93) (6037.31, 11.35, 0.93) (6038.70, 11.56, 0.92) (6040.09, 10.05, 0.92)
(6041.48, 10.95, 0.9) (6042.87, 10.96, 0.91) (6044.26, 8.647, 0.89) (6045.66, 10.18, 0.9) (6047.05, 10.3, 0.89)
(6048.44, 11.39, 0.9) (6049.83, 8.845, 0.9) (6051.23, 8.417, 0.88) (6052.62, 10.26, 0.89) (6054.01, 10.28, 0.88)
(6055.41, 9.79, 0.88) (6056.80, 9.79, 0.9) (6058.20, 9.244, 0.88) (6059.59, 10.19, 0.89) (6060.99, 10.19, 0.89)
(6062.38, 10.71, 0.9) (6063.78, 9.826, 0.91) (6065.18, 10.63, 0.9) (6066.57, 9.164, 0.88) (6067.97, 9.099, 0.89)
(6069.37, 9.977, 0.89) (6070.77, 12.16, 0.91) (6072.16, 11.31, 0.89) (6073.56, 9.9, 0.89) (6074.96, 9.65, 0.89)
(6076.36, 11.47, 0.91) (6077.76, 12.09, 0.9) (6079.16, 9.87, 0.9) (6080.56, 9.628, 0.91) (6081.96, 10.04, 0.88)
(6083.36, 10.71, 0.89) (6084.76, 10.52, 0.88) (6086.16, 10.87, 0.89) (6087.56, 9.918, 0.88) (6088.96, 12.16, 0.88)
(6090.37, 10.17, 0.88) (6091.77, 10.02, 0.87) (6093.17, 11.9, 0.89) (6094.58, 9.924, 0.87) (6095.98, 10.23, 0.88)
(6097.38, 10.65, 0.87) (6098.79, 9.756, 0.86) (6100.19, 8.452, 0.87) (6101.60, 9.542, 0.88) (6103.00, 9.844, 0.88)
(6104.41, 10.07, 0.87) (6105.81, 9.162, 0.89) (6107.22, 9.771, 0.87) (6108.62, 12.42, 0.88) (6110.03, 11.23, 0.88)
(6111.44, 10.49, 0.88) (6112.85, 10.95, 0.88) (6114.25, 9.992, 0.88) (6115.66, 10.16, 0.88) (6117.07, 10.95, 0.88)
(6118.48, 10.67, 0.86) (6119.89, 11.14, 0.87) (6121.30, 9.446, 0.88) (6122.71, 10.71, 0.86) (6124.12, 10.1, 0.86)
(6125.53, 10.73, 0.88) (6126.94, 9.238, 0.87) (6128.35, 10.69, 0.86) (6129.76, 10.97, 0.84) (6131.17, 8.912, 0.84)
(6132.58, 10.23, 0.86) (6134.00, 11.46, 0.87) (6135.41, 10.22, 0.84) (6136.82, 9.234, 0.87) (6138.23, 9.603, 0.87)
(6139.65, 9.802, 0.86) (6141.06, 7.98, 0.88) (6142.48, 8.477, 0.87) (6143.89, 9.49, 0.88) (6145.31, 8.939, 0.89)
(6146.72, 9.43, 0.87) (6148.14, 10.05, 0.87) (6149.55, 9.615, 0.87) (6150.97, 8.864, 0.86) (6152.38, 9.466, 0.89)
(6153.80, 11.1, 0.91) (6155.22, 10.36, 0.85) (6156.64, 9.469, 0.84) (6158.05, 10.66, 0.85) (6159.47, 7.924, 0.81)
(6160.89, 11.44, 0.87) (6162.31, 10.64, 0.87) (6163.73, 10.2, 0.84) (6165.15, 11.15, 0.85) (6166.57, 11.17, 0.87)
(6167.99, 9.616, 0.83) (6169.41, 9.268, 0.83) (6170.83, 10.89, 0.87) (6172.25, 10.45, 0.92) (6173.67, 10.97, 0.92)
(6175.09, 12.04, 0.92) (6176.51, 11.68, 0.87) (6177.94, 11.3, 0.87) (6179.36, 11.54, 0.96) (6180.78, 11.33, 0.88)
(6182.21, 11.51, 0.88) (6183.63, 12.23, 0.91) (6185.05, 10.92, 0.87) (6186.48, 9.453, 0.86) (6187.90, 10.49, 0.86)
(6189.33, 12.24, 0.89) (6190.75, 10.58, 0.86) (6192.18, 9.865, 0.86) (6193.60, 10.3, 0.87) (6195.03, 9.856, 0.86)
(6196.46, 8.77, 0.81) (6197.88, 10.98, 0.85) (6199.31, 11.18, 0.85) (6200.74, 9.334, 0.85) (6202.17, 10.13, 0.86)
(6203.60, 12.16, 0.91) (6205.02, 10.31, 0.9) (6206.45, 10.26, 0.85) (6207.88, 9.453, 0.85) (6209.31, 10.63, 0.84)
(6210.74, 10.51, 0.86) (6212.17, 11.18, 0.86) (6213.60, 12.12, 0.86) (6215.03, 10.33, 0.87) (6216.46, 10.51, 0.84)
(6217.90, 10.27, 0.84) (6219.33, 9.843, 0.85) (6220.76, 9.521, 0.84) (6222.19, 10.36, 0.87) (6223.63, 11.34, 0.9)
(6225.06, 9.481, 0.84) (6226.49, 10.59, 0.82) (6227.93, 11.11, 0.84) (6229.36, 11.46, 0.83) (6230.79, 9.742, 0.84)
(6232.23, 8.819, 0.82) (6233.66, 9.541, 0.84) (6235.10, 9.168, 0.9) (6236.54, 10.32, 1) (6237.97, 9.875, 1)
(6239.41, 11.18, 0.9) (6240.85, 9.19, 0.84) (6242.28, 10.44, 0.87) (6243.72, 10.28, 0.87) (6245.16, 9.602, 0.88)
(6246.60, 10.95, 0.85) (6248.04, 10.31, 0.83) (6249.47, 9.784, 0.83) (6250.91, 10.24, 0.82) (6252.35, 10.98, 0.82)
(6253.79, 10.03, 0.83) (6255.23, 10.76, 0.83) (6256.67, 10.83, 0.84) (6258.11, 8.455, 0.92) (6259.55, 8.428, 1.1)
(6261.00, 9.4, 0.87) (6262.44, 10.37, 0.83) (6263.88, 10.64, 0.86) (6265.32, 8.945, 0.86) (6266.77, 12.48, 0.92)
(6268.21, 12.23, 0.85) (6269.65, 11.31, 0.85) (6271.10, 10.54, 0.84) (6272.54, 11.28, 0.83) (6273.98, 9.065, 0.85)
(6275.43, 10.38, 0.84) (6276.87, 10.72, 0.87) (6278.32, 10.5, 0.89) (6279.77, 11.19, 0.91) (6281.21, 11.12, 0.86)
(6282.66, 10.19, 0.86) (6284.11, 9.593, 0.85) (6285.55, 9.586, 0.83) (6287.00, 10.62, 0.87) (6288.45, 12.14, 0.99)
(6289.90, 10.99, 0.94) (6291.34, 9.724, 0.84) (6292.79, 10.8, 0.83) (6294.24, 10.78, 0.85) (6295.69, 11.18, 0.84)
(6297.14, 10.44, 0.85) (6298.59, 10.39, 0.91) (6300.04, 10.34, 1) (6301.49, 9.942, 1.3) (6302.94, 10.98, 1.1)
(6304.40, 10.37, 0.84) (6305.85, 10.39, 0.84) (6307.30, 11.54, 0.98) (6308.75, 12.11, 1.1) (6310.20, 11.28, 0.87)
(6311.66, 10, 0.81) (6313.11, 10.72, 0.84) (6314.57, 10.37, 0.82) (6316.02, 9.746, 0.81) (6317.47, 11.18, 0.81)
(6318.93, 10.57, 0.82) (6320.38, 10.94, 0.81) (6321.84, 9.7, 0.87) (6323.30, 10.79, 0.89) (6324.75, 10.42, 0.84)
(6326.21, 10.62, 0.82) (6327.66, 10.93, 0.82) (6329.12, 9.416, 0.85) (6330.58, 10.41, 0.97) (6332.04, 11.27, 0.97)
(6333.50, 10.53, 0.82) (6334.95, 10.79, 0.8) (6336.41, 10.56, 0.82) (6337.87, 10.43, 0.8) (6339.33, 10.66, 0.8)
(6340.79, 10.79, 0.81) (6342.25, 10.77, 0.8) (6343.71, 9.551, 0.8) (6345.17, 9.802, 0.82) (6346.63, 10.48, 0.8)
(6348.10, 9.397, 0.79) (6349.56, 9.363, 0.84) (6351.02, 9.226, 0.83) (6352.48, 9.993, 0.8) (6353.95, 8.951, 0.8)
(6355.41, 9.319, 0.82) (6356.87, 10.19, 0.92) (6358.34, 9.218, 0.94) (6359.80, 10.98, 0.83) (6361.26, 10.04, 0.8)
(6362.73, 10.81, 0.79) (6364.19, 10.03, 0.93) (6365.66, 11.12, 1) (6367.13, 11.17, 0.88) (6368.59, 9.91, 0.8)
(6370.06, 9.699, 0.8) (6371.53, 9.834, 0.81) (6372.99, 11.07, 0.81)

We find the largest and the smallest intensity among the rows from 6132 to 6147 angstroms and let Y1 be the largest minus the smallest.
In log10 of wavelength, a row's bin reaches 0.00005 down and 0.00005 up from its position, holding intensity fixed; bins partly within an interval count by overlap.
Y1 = 3.5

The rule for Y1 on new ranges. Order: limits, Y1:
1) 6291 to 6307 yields 1.5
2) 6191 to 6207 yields 3.4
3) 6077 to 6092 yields 2.5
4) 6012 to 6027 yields 2.7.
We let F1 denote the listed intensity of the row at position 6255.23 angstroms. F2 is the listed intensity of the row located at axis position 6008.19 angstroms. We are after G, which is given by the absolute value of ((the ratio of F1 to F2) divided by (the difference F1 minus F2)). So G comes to 1.69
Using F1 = 10.76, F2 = 10.13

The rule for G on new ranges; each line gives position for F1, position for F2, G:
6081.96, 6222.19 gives 3.03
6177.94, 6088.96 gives 1.08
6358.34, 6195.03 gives 1.47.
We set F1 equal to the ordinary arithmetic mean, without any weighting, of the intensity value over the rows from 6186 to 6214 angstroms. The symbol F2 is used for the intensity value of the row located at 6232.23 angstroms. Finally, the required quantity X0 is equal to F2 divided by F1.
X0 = 0.84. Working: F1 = 10.5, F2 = 8.819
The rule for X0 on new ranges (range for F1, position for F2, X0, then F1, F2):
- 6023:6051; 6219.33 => 0.92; 10.8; 9.843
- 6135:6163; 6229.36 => 1.19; 9.6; 11.46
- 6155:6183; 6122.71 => 1.00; 10.7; 10.71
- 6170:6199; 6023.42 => 1.07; 10.9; 11.68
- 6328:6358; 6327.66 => 1.08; 10.1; 10.93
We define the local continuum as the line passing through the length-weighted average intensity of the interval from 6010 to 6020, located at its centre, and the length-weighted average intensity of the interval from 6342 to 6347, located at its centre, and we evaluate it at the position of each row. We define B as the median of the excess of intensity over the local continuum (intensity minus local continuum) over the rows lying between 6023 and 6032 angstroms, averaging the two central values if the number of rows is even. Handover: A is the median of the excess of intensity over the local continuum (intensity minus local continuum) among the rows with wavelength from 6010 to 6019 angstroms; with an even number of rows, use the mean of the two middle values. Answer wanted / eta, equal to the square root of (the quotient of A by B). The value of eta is 0.86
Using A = 0.39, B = 0.53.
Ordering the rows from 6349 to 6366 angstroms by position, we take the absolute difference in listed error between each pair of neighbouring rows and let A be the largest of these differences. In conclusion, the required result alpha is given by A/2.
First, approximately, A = 0.14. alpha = 0.07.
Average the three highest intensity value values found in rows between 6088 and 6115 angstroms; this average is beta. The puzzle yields 12.2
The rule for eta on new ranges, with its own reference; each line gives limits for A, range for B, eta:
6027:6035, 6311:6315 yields 1.12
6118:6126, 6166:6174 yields 0.91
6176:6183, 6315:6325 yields 1.61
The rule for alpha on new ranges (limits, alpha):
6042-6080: 0.01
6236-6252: 0.05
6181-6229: 0.03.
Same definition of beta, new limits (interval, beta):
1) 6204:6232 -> 11.6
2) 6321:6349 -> 11.0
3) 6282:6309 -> 11.9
